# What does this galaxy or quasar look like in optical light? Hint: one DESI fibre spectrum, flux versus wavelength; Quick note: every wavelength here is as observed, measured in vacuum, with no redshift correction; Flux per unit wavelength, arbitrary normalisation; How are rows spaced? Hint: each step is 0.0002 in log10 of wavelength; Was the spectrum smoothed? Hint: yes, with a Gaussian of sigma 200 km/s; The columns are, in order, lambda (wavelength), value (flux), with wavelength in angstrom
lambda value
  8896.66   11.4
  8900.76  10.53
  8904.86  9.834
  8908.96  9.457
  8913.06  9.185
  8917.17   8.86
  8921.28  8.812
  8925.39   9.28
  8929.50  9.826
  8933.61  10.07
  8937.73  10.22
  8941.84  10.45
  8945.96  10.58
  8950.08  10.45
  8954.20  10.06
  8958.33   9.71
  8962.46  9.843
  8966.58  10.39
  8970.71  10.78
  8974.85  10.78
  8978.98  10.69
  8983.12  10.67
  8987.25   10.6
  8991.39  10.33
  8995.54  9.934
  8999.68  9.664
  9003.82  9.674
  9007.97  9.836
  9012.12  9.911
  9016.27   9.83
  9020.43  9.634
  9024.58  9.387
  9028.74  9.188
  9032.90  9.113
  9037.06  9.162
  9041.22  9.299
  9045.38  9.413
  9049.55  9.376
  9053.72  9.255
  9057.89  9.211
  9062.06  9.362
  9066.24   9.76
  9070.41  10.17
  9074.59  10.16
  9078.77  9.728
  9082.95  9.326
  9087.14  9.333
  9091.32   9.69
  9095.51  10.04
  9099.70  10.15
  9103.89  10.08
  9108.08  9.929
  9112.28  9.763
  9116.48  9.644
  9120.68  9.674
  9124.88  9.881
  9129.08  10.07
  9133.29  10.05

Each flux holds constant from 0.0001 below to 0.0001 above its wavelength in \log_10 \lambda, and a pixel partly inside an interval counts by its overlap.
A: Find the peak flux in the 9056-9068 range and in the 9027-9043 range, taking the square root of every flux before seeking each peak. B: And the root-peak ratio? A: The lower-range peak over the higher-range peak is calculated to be 0.98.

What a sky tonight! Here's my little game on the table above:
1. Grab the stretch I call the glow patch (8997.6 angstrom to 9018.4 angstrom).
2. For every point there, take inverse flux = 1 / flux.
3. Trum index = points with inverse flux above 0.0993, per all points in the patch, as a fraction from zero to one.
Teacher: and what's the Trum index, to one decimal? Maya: 1.0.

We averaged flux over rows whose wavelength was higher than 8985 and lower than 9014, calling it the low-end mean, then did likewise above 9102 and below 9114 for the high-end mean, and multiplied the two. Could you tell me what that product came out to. 99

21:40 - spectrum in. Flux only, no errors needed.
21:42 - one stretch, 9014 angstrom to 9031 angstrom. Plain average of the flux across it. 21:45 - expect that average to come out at 9.5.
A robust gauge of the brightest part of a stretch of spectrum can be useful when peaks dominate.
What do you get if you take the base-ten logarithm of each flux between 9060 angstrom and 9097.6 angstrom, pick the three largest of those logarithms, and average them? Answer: 1.01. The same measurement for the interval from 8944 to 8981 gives 1.03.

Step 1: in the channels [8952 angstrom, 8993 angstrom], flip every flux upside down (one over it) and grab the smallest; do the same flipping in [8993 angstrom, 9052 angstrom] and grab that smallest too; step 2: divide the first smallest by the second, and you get 0.922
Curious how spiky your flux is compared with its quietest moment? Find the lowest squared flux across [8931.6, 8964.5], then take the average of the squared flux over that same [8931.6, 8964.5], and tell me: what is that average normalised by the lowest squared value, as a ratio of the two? 1.10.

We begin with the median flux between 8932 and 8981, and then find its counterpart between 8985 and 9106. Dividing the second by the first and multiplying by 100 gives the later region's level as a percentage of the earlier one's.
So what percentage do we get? 93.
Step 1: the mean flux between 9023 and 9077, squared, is 89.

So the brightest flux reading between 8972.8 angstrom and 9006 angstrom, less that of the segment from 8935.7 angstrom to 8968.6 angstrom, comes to 0.20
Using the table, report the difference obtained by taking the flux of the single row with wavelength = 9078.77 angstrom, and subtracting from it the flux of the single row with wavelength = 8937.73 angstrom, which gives -0.5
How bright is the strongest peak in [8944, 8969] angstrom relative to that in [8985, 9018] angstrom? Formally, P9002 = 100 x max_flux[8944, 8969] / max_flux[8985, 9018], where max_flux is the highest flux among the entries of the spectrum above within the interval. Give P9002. 100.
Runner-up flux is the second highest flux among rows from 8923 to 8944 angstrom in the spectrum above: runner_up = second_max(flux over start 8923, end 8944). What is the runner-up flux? 10.22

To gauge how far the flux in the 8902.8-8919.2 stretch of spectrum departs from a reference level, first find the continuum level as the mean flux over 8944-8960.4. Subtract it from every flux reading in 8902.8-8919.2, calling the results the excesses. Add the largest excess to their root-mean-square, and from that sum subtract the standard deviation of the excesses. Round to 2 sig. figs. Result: 0.21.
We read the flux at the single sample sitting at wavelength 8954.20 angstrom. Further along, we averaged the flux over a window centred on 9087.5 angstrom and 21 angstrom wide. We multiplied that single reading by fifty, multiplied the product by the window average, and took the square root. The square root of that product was 69.6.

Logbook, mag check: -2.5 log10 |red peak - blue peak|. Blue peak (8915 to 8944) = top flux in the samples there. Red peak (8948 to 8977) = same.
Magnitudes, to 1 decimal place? 1.2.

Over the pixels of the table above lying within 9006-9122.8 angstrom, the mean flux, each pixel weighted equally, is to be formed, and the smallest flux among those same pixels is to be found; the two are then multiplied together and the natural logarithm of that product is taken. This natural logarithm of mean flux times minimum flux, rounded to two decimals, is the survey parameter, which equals 4.47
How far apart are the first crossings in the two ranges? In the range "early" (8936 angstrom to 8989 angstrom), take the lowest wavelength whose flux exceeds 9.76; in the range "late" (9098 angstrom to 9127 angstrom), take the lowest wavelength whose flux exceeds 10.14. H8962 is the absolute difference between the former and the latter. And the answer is 162.0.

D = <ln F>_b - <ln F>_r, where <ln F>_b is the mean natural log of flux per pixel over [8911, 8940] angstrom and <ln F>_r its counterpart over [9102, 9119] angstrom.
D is -0.04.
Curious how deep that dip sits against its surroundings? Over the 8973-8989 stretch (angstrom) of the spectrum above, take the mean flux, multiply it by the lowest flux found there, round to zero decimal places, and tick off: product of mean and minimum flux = 113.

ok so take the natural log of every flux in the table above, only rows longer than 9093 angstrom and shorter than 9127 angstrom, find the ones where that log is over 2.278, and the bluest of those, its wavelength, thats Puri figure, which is 9095.51 angstrom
